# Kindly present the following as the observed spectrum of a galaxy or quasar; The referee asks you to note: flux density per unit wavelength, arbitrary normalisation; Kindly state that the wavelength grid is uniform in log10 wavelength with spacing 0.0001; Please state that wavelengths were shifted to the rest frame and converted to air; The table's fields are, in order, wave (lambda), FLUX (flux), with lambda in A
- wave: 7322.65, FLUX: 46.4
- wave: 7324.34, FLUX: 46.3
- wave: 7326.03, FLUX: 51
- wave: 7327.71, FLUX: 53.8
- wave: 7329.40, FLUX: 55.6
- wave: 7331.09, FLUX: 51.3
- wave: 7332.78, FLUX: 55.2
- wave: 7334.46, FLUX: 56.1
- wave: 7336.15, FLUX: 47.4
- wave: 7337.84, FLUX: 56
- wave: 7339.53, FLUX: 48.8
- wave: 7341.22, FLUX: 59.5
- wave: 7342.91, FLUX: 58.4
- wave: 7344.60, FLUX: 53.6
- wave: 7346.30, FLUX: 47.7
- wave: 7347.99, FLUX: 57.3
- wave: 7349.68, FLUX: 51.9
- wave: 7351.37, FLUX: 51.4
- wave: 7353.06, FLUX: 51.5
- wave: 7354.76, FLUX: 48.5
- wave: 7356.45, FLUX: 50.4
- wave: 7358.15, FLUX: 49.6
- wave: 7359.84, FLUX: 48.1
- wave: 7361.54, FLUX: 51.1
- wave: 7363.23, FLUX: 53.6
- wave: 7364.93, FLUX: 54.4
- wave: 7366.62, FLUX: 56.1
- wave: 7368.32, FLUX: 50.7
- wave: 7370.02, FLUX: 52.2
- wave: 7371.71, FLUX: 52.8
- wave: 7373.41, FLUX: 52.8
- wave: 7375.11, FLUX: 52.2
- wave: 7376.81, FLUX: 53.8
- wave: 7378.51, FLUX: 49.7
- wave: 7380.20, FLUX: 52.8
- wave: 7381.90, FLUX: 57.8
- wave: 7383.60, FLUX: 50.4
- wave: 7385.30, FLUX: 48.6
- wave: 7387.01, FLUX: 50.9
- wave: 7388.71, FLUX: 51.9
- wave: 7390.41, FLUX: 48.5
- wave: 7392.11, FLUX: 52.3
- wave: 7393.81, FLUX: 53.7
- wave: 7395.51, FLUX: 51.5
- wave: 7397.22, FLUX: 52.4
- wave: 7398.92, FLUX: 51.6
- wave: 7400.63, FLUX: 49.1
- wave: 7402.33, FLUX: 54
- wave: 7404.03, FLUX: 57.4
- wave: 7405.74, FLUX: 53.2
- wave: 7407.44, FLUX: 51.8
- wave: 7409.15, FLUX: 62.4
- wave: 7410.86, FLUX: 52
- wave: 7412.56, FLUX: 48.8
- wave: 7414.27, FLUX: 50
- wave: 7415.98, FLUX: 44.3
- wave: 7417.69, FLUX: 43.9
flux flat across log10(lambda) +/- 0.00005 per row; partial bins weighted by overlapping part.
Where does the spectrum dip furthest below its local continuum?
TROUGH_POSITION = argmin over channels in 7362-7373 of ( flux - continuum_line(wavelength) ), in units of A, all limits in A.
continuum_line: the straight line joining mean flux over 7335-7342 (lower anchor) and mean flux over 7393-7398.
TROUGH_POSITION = 7368.32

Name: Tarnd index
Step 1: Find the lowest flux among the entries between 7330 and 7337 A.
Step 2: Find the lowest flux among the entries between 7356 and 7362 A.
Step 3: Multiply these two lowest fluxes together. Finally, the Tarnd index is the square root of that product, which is 47.7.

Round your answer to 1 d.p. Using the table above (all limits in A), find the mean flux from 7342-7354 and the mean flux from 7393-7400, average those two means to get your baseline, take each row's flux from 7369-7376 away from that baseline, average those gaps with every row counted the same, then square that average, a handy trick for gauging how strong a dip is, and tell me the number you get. 0.0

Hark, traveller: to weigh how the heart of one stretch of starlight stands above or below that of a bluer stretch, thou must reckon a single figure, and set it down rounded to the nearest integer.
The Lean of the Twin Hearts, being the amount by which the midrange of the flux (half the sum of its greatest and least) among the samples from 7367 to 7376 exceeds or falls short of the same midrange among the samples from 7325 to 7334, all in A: -2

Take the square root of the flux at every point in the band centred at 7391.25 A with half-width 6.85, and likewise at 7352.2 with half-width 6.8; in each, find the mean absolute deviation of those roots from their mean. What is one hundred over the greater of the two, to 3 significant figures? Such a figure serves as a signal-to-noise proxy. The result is 723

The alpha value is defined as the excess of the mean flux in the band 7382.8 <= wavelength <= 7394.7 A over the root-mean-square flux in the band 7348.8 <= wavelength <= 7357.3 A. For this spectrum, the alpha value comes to 0.15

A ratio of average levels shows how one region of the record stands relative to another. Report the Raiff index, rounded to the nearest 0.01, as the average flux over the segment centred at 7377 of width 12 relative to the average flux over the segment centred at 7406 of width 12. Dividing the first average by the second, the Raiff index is 0.98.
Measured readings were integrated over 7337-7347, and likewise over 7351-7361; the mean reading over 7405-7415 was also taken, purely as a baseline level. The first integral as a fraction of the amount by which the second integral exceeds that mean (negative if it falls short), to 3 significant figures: 1.21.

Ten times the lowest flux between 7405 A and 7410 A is 518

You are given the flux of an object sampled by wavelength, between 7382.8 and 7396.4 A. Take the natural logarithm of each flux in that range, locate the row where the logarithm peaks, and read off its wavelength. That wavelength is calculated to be 7393.81 A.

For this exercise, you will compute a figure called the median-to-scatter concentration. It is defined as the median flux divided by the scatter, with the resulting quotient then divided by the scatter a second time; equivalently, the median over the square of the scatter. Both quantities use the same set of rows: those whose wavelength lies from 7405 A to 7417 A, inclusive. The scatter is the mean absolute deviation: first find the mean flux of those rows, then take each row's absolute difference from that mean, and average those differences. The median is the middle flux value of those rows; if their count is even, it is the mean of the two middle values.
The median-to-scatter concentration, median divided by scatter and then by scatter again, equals 4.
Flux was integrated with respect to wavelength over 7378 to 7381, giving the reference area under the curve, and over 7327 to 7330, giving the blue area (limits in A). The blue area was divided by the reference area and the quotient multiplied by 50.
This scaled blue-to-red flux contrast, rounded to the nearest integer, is 53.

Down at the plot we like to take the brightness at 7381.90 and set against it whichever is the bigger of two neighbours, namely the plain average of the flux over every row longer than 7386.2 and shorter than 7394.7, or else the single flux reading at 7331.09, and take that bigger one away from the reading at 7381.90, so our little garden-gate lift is 6.3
